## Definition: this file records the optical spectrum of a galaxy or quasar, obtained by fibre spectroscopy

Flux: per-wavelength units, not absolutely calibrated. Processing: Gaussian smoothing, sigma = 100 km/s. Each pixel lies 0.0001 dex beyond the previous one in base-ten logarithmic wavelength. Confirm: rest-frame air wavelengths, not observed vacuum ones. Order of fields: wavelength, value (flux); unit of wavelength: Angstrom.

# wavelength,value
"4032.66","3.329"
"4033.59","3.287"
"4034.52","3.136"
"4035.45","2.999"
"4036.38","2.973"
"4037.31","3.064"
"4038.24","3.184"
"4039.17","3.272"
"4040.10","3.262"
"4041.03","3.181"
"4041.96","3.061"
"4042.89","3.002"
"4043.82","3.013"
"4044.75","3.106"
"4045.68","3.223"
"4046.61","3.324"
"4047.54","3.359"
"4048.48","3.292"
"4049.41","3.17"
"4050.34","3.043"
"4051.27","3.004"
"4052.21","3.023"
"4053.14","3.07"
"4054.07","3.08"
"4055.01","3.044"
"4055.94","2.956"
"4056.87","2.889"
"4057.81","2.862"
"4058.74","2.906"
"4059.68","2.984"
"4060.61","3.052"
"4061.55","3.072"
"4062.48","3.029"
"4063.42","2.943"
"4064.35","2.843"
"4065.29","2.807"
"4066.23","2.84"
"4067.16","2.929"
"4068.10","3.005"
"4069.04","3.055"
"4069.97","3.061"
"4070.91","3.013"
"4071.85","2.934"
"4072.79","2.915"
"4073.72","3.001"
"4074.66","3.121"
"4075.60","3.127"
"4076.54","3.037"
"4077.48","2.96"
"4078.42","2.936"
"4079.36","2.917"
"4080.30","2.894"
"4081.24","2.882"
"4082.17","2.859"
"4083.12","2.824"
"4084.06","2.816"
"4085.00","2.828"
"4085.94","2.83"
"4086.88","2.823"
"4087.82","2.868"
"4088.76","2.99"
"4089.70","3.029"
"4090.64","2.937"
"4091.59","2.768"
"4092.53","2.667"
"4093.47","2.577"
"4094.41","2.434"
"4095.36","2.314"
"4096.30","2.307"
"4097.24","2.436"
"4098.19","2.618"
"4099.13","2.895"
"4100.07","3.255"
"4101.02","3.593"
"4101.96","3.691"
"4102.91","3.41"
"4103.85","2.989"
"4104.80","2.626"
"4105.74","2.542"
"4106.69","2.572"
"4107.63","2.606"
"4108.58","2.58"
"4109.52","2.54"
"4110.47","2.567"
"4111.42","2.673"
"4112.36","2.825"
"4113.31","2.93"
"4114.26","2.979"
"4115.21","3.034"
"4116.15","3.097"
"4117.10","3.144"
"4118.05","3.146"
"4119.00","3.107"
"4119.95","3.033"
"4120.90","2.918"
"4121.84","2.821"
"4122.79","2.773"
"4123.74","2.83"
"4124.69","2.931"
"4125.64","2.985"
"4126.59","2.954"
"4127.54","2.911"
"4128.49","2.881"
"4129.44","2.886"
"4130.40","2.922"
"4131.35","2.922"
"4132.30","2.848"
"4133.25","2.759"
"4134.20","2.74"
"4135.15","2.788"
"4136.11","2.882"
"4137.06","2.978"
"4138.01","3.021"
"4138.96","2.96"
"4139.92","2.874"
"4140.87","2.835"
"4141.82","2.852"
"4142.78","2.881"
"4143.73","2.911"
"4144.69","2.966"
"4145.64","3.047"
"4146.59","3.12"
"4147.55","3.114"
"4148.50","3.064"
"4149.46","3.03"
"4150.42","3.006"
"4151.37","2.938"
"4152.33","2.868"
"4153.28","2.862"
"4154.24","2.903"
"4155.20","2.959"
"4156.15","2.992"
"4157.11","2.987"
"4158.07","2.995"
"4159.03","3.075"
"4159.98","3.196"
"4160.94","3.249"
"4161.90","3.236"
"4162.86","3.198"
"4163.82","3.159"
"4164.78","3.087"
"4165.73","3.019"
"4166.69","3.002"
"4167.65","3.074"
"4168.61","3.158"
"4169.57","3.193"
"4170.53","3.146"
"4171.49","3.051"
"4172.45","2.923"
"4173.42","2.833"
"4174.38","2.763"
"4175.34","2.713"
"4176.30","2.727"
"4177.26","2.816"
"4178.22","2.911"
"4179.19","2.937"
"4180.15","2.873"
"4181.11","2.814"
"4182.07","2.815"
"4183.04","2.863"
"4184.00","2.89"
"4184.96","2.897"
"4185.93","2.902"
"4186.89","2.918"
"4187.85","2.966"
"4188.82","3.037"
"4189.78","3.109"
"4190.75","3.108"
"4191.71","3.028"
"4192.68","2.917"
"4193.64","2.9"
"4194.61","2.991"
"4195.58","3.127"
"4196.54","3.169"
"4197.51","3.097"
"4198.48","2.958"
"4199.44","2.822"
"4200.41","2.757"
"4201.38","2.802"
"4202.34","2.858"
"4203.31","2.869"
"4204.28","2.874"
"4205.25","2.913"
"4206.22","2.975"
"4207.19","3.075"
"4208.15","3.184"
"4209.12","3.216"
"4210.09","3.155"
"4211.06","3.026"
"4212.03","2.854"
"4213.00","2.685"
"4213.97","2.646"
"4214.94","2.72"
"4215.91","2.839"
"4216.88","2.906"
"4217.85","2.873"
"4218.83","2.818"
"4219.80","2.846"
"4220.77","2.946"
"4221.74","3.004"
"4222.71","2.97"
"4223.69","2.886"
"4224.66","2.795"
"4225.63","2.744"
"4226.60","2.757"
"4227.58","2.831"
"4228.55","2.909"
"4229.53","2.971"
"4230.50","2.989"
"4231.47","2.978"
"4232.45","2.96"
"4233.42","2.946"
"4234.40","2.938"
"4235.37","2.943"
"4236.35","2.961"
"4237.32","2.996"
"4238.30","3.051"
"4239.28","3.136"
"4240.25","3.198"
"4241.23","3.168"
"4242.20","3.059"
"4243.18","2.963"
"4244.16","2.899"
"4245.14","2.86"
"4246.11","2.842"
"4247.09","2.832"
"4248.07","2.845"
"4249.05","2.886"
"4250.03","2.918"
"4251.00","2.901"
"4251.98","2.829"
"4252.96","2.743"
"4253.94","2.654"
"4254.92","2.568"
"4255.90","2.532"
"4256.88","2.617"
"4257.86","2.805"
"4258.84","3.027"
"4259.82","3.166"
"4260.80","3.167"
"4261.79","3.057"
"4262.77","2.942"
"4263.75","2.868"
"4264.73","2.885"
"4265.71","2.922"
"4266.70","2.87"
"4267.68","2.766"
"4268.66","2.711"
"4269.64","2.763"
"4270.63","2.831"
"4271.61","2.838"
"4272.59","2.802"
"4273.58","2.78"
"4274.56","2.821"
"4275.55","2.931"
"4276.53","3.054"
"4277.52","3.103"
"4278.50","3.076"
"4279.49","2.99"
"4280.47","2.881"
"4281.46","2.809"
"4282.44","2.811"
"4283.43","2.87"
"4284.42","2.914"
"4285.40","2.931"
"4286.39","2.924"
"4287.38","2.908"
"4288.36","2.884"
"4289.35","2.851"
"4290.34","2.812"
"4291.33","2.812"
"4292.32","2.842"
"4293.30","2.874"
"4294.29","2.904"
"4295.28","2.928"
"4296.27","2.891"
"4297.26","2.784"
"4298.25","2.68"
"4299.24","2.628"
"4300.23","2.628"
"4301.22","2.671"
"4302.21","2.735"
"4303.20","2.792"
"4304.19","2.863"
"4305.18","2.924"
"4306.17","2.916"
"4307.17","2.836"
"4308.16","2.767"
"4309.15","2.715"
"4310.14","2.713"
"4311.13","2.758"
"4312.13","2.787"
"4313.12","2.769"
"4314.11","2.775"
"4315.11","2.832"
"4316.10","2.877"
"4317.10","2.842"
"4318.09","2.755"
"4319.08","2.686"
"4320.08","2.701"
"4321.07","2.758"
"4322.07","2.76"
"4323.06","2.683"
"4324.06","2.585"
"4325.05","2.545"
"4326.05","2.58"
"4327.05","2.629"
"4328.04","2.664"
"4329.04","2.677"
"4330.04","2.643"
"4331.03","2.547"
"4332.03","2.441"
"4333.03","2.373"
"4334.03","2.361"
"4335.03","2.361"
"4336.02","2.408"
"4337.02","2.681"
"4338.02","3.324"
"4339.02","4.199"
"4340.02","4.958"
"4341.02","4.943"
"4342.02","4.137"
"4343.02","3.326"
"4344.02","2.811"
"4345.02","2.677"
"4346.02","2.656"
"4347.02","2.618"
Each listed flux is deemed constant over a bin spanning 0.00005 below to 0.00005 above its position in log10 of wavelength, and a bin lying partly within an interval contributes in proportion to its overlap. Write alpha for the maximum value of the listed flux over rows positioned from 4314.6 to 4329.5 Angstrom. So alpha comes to 2.877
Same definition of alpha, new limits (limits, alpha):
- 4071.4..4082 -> 3.127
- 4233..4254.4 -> 3.198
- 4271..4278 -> 3.103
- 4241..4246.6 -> 3.168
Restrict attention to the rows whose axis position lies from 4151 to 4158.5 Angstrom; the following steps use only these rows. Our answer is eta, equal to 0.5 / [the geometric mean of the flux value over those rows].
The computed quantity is 0.170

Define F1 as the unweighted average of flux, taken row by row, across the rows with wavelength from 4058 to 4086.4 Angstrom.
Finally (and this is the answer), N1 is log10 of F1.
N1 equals 0.469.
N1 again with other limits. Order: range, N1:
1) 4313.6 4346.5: 0.465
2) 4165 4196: 0.470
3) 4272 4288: 0.464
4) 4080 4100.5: 0.442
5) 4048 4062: 0.481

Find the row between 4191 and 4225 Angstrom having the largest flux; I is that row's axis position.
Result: 4209.12 Angstrom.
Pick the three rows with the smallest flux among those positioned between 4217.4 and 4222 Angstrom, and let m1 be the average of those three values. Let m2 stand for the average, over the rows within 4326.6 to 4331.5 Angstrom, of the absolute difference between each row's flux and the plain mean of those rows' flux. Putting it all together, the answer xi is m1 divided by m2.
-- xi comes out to 81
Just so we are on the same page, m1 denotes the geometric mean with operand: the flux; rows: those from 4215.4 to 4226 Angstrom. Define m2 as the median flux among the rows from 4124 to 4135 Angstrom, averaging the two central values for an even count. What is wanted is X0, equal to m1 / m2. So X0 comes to 0.99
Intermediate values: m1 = 2.87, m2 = 2.91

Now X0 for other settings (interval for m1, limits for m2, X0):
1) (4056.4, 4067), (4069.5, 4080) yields 0.98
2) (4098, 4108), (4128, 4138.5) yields 1.02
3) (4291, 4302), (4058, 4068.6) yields 0.95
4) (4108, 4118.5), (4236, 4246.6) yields 0.95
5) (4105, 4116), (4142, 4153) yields 0.90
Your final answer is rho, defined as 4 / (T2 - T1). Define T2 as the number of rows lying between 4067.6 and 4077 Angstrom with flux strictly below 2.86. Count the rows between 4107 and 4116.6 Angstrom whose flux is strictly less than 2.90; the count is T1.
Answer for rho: -0.7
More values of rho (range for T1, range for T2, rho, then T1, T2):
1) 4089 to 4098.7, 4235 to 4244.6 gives -0.5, 8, 0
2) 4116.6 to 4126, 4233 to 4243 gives -1.3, 3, 0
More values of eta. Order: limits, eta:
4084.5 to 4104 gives 0.176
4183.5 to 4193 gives 0.168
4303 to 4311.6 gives 0.178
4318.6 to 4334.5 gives 0.192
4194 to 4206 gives 0.170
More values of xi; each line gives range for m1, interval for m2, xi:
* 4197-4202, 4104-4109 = 113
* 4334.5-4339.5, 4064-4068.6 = 38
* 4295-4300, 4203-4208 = 40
